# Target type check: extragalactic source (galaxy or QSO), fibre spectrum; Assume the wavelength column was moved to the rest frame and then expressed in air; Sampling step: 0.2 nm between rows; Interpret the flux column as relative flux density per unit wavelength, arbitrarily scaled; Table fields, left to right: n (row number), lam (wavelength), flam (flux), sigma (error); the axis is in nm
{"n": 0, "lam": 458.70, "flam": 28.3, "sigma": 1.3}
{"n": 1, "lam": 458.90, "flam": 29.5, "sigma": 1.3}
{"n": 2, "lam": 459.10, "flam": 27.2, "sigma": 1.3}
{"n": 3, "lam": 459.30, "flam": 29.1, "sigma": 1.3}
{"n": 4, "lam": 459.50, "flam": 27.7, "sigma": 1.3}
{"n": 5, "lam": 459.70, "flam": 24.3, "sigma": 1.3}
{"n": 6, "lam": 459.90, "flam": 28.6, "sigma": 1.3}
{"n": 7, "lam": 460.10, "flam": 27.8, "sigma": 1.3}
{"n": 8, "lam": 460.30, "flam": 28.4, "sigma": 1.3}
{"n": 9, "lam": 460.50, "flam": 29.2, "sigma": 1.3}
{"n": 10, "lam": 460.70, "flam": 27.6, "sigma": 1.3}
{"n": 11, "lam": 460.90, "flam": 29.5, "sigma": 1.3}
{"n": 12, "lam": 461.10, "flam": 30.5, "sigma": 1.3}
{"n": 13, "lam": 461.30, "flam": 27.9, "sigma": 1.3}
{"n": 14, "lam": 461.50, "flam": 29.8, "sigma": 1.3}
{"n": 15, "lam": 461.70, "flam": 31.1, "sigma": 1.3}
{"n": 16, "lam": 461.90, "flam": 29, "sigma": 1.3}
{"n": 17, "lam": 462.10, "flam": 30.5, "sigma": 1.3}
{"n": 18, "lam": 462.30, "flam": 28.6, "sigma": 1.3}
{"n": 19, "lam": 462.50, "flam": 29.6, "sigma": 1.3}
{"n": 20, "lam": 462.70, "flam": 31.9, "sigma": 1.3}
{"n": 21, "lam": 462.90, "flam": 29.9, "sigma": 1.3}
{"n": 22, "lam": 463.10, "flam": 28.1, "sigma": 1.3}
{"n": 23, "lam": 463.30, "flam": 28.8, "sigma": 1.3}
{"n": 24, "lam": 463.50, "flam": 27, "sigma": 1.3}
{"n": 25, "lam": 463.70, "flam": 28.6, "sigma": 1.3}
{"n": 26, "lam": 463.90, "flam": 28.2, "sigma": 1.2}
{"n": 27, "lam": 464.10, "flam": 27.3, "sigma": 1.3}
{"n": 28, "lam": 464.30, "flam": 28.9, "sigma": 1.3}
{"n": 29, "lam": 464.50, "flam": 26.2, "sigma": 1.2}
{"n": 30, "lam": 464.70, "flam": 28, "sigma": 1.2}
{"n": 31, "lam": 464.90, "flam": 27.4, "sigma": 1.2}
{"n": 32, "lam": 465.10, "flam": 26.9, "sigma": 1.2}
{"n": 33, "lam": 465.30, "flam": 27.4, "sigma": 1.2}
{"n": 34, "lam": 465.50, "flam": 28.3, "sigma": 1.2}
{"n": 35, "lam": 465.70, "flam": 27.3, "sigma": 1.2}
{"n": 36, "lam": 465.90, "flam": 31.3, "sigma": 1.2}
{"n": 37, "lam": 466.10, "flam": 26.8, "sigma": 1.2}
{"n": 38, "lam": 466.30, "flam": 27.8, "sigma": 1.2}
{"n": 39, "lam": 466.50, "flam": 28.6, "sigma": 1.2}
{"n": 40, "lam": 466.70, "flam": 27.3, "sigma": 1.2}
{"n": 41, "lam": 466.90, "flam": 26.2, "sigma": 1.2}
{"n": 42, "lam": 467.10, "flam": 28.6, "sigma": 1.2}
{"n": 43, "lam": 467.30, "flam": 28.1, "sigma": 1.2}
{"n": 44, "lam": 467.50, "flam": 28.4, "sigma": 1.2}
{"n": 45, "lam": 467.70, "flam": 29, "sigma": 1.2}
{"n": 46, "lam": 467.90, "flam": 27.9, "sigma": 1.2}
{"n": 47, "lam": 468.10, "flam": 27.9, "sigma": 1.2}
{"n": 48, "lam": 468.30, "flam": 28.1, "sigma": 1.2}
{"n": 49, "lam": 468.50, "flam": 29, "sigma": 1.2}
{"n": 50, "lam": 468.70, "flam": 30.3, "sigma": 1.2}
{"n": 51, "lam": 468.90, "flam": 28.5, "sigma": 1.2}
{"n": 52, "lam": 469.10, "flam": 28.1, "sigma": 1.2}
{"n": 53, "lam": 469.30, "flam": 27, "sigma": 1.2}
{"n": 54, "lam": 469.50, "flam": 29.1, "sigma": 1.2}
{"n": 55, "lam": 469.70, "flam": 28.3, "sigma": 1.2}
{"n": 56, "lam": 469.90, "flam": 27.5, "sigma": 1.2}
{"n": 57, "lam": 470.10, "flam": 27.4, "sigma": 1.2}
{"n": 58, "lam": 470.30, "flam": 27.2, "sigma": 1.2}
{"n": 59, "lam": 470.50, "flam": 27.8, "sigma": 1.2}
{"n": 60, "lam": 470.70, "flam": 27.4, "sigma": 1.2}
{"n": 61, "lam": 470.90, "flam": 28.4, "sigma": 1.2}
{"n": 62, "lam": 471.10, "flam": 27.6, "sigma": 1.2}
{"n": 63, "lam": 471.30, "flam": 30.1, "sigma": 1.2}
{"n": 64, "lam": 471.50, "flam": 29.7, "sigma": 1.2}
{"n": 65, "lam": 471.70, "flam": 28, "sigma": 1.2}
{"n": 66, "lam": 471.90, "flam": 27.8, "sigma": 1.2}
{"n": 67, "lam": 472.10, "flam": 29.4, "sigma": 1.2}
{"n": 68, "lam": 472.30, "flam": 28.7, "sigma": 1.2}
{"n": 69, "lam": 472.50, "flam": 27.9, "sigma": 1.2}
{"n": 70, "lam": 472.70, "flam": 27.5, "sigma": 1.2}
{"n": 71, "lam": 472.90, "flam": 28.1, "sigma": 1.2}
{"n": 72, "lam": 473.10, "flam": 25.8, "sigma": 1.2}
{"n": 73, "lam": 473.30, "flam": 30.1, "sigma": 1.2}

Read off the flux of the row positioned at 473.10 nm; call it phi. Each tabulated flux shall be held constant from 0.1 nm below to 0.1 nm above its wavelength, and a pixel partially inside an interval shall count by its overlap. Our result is 25.8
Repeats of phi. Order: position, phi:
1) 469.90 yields 27.5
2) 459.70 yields 24.3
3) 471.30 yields 30.1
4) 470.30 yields 27.2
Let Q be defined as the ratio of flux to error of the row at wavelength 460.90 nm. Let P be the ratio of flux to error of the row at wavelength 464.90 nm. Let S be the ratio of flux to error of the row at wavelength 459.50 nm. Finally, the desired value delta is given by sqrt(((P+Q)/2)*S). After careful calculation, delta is 22.0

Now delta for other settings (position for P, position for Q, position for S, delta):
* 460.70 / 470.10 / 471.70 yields 22.7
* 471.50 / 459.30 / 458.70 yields 22.7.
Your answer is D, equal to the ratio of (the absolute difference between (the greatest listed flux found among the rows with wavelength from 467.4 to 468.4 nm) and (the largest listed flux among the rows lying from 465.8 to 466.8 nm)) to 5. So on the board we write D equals 0.46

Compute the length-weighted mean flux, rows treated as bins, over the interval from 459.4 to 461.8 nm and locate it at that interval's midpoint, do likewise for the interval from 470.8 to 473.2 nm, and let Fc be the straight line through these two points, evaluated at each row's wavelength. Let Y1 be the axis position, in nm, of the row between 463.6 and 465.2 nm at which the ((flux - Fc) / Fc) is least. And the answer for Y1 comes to 464.50 nm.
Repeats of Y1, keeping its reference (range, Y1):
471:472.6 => 471.10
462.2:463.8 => 463.50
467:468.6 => 467.90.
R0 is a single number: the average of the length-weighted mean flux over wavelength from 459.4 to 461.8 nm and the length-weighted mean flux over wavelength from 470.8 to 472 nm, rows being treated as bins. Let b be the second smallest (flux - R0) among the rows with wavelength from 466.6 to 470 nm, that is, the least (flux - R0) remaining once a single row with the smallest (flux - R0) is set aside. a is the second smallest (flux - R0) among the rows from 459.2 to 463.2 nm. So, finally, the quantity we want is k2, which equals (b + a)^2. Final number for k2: 6.4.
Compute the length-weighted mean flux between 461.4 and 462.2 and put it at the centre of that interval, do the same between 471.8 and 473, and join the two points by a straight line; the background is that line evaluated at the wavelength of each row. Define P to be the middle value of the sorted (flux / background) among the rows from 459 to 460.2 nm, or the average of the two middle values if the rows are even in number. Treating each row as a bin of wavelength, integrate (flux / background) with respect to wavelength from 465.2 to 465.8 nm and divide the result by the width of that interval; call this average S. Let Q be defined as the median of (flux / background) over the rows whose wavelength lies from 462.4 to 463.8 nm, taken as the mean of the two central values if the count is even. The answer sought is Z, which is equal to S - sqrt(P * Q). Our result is 0.00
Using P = 0.911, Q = 0.97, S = 0.94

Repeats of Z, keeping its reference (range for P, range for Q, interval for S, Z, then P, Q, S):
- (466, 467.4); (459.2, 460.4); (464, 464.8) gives -0.01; 0.949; 0.92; 0.93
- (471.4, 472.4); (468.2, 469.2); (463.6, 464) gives -0.05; 1.016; 0.99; 0.95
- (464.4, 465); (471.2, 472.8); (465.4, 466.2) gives 0.00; 0.927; 1.00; 0.97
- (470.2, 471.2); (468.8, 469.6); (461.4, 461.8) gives 0.03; 0.970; 0.98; 1.01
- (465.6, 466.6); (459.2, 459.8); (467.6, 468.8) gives 0.06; 0.949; 0.91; 0.99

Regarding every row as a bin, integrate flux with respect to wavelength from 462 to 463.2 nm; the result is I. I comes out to 35.7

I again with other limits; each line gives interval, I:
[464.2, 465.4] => 33.0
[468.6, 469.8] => 34.3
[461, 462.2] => 35.8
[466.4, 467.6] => 33.4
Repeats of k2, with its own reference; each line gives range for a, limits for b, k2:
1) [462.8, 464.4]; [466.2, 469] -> 6.4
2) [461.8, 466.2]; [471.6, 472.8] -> 6.4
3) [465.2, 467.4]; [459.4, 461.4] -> 7.5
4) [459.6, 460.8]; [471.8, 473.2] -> 4.1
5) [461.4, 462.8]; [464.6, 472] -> 1.8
